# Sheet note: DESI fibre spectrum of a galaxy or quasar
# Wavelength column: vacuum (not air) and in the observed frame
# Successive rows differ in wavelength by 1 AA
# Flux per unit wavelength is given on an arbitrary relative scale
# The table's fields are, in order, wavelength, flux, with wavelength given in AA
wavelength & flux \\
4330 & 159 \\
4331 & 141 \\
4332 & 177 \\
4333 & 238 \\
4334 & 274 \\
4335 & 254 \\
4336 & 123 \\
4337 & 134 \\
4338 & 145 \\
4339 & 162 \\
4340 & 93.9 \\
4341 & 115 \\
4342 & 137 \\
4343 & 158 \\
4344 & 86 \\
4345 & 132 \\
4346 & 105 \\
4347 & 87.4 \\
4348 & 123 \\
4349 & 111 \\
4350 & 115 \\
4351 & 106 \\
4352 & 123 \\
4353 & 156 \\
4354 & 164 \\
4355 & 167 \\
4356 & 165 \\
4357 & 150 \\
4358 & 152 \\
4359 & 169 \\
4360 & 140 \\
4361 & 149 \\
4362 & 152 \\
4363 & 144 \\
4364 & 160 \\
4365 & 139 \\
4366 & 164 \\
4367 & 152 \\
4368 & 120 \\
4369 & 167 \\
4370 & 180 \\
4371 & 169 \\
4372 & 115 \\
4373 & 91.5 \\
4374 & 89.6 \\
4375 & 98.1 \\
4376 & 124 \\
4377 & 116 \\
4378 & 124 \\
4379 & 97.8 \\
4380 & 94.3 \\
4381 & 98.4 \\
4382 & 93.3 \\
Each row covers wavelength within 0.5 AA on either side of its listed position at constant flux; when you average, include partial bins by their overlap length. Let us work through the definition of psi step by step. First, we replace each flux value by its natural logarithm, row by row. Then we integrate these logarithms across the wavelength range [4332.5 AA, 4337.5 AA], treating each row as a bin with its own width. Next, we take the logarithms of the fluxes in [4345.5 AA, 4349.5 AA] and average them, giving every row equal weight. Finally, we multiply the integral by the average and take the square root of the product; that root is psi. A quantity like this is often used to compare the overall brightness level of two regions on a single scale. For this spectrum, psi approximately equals 11.1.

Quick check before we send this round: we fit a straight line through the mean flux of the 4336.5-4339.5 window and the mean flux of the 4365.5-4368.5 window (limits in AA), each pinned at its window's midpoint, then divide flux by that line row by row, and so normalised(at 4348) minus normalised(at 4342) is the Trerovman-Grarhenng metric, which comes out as -0.1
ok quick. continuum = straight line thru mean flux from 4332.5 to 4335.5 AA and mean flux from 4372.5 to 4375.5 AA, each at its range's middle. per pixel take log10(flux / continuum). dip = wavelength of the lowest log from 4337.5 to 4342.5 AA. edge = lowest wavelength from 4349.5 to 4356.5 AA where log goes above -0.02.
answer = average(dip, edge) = 4347.5 AA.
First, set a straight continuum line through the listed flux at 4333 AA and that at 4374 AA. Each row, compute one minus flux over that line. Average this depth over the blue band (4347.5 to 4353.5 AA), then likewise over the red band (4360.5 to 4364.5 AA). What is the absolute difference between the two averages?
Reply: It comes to 0.45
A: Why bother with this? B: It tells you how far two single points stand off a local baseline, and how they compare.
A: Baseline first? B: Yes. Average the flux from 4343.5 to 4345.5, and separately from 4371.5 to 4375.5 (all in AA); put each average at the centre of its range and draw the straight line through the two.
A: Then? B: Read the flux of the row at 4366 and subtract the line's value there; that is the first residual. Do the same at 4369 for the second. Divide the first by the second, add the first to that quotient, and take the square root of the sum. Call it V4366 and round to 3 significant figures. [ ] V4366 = 7.98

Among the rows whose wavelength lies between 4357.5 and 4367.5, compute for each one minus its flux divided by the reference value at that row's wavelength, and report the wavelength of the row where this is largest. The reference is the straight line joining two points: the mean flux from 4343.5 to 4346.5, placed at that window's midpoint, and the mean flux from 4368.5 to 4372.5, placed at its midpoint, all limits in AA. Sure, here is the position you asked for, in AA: 4365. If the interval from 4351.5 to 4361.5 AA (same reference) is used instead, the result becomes 4352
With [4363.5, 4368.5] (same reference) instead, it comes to 4368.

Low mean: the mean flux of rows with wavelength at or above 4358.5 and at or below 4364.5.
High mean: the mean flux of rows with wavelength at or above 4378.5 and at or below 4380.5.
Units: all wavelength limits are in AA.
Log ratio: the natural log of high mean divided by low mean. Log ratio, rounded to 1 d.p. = -0.5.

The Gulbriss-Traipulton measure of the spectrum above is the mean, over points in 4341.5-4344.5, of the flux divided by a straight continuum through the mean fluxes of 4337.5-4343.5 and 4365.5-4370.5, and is 0.93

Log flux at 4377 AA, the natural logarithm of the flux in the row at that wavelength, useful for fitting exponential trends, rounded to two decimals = 4.75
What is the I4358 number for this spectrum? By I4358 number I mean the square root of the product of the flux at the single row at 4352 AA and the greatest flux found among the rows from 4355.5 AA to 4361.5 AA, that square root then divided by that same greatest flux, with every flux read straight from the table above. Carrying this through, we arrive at 0.85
